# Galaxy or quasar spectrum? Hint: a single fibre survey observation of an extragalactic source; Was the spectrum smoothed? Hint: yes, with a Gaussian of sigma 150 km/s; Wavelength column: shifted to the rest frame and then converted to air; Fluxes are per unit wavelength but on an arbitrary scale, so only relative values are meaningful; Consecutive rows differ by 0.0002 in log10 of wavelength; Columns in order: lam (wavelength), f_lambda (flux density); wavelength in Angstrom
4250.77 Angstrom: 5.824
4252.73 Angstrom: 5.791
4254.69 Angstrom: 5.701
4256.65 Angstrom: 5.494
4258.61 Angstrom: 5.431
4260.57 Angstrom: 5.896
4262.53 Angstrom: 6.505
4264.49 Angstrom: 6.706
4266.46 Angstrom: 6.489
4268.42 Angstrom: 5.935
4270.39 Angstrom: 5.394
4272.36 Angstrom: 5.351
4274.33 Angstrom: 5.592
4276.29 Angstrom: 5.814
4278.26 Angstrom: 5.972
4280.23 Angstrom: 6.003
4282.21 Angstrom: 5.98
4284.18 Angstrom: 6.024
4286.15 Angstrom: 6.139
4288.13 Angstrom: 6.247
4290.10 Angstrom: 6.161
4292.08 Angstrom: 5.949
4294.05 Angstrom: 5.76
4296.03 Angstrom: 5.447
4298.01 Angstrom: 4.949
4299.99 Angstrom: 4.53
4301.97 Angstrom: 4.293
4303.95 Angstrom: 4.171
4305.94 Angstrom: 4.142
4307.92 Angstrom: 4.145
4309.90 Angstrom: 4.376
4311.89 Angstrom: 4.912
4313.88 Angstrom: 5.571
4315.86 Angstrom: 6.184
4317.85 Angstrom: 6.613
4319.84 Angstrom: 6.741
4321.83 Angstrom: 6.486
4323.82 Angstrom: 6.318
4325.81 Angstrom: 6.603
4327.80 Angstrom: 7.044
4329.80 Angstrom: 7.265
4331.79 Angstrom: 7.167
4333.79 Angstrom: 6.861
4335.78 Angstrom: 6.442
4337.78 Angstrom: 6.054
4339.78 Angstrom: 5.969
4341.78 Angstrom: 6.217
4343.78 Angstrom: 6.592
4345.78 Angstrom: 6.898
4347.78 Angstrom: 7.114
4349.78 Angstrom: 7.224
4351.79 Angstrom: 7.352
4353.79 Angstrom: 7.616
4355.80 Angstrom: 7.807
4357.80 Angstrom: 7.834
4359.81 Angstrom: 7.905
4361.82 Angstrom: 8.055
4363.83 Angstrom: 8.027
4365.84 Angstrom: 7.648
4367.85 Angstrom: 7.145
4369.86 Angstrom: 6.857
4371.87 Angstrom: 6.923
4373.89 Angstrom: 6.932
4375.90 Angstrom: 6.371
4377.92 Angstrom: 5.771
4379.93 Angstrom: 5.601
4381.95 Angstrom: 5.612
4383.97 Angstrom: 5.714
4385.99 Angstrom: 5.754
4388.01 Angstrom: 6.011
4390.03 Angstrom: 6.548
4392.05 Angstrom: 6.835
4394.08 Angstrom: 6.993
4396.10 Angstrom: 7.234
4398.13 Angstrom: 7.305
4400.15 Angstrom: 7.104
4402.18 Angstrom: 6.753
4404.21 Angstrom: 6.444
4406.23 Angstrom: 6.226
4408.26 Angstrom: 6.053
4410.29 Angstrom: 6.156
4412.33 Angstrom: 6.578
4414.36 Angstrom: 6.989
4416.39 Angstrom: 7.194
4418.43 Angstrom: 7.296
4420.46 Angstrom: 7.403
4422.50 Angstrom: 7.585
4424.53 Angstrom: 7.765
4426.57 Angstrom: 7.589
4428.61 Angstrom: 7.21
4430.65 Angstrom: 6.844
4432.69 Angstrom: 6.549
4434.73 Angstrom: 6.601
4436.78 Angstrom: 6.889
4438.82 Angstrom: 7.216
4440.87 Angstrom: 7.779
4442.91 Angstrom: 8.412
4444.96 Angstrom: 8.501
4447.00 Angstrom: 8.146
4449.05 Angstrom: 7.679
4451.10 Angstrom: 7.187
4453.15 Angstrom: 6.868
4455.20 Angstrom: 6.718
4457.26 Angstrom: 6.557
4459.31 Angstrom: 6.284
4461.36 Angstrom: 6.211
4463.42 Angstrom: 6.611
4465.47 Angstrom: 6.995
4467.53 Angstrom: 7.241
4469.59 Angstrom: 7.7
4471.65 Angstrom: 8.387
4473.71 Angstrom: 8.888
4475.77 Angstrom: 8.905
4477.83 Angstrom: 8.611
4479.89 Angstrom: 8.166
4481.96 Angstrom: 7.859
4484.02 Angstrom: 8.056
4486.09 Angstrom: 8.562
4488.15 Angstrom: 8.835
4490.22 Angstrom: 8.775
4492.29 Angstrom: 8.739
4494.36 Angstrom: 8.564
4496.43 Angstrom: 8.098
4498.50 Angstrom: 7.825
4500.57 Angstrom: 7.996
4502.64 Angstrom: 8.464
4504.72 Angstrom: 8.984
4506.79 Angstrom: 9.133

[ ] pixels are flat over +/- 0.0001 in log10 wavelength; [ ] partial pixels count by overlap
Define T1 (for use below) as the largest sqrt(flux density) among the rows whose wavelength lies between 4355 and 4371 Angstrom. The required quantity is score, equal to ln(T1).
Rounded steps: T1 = 2.8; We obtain 1.04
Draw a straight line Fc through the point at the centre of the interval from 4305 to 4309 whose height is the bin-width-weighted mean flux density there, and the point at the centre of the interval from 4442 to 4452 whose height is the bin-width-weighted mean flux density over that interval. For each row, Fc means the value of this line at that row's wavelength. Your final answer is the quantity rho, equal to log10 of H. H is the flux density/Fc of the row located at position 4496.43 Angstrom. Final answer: -0.06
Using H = 0.87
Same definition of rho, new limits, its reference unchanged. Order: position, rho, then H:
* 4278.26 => 0.25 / 1.77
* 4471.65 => -0.01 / 0.97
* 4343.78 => 0.11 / 1.28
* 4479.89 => -0.04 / 0.92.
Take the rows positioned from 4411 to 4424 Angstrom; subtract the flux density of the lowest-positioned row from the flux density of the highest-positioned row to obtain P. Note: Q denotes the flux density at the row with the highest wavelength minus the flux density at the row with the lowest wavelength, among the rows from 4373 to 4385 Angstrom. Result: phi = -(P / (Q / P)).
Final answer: 0.8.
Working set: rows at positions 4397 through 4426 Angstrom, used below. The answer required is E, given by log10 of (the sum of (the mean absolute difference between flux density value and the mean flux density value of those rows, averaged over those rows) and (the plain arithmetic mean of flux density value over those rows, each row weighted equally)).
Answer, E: 0.87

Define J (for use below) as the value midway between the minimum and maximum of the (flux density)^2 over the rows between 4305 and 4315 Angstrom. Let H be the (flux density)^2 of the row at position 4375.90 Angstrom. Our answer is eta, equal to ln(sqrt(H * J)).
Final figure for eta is 3.4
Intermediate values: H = 41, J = 24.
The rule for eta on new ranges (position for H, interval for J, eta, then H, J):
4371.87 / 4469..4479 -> 4.1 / 48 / 69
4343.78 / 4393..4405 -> 3.8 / 43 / 47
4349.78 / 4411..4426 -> 4.0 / 52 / 52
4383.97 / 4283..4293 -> 3.6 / 33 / 37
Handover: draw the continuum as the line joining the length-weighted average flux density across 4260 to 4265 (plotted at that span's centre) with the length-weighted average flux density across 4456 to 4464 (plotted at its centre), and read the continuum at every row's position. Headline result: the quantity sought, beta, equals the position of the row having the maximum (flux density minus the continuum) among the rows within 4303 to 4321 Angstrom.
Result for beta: 4319.84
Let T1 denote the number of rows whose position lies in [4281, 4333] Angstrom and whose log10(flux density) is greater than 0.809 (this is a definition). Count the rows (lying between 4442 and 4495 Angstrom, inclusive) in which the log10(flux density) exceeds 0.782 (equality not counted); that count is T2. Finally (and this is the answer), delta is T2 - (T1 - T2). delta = 45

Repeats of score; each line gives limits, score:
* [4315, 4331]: 0.99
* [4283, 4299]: 0.92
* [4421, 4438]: 1.02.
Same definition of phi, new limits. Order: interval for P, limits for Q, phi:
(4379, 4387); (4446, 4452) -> 0.0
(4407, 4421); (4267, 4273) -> 3.1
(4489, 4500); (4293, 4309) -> 0.6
